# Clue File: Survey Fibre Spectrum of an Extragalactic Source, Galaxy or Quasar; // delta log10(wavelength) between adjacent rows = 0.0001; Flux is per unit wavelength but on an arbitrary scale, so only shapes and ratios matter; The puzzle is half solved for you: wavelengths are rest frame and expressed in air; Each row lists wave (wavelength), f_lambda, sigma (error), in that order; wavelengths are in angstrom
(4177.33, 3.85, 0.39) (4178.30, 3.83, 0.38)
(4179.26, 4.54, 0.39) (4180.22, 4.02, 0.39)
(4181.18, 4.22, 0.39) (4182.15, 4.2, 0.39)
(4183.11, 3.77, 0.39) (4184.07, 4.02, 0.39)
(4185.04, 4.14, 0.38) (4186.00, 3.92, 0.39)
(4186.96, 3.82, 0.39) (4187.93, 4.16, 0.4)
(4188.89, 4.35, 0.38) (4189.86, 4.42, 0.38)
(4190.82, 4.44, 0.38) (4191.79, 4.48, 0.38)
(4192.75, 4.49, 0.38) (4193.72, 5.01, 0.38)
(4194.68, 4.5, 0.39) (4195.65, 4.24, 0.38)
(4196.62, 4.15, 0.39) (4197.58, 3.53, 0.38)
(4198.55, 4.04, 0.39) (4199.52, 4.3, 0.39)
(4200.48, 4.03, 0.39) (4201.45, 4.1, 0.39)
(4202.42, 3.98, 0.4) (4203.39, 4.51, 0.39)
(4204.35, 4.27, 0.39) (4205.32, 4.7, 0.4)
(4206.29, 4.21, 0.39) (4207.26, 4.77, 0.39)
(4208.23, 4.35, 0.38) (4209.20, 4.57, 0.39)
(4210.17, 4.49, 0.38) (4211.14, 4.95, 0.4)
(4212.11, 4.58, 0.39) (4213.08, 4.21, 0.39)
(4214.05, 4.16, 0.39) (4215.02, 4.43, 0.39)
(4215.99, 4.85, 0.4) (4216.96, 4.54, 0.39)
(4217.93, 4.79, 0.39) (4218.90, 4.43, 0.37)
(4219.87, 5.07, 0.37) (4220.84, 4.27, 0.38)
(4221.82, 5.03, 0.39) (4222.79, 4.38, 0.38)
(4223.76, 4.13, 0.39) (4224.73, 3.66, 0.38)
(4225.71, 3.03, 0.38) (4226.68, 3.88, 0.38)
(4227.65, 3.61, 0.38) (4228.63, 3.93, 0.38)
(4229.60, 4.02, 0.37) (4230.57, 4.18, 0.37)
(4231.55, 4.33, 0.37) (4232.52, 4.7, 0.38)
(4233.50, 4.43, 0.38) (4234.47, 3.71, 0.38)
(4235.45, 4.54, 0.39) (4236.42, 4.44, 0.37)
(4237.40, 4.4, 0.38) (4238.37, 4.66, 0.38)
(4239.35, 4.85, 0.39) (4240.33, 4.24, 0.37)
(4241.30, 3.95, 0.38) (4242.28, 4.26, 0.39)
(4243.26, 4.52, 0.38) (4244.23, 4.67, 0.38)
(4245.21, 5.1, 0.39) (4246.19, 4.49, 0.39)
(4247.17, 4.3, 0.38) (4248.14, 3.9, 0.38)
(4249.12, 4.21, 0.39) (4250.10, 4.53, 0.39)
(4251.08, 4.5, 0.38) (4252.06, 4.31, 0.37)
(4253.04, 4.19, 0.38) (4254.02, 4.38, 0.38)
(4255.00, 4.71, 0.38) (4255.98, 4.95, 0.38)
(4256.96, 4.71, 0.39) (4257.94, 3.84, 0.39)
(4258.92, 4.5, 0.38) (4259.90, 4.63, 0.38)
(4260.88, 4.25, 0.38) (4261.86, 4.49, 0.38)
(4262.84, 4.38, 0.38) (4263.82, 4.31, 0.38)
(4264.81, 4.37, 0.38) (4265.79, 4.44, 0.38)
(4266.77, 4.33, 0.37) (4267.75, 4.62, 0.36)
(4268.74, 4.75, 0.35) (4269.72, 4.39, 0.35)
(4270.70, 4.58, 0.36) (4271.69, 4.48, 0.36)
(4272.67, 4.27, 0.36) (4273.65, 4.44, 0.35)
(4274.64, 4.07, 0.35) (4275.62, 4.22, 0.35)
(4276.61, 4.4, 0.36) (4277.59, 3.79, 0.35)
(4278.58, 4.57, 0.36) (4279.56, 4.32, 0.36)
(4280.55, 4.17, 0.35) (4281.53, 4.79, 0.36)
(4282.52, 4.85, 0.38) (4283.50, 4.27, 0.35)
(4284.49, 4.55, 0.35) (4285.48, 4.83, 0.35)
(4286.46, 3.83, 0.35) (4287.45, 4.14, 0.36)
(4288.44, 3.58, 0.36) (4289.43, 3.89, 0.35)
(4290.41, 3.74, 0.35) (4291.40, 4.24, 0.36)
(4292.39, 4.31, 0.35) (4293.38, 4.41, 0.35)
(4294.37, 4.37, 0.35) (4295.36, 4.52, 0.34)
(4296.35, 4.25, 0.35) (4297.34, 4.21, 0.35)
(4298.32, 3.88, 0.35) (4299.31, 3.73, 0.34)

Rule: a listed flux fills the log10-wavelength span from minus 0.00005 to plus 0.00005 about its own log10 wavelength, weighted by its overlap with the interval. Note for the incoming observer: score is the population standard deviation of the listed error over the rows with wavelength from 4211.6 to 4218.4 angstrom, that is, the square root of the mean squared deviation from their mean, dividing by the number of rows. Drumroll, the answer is 0.0035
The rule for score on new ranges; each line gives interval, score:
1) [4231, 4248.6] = 0.0066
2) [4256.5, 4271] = 0.0125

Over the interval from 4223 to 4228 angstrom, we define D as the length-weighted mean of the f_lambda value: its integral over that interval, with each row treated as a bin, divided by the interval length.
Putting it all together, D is 3.71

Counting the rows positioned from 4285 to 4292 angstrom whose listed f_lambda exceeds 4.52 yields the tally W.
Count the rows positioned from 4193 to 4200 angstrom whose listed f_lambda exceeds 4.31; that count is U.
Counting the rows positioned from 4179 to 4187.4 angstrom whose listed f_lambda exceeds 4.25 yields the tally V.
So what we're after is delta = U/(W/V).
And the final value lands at 2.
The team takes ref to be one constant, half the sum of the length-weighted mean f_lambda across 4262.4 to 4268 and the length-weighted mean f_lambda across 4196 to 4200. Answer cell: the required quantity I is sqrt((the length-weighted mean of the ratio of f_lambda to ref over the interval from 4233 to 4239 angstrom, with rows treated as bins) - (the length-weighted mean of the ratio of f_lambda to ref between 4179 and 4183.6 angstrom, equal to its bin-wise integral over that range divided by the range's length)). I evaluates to 0.24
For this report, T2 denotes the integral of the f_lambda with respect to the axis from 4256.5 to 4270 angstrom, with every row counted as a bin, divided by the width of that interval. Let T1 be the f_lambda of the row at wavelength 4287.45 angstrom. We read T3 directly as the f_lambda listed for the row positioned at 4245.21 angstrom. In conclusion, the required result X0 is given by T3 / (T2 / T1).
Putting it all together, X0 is 4.77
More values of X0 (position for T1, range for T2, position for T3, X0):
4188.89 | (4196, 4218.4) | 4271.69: 4.46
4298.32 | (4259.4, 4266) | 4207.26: 4.20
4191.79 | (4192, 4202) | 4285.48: 5.10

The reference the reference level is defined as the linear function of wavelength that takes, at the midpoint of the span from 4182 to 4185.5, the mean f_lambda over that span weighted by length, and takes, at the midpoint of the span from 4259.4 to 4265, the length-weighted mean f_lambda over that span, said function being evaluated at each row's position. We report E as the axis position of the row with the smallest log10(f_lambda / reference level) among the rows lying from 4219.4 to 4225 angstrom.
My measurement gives 4224.73 angstrom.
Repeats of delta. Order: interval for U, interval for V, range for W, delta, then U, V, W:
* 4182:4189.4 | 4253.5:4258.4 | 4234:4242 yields 1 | 1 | 4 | 3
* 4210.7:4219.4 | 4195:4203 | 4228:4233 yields 7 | 7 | 1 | 1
